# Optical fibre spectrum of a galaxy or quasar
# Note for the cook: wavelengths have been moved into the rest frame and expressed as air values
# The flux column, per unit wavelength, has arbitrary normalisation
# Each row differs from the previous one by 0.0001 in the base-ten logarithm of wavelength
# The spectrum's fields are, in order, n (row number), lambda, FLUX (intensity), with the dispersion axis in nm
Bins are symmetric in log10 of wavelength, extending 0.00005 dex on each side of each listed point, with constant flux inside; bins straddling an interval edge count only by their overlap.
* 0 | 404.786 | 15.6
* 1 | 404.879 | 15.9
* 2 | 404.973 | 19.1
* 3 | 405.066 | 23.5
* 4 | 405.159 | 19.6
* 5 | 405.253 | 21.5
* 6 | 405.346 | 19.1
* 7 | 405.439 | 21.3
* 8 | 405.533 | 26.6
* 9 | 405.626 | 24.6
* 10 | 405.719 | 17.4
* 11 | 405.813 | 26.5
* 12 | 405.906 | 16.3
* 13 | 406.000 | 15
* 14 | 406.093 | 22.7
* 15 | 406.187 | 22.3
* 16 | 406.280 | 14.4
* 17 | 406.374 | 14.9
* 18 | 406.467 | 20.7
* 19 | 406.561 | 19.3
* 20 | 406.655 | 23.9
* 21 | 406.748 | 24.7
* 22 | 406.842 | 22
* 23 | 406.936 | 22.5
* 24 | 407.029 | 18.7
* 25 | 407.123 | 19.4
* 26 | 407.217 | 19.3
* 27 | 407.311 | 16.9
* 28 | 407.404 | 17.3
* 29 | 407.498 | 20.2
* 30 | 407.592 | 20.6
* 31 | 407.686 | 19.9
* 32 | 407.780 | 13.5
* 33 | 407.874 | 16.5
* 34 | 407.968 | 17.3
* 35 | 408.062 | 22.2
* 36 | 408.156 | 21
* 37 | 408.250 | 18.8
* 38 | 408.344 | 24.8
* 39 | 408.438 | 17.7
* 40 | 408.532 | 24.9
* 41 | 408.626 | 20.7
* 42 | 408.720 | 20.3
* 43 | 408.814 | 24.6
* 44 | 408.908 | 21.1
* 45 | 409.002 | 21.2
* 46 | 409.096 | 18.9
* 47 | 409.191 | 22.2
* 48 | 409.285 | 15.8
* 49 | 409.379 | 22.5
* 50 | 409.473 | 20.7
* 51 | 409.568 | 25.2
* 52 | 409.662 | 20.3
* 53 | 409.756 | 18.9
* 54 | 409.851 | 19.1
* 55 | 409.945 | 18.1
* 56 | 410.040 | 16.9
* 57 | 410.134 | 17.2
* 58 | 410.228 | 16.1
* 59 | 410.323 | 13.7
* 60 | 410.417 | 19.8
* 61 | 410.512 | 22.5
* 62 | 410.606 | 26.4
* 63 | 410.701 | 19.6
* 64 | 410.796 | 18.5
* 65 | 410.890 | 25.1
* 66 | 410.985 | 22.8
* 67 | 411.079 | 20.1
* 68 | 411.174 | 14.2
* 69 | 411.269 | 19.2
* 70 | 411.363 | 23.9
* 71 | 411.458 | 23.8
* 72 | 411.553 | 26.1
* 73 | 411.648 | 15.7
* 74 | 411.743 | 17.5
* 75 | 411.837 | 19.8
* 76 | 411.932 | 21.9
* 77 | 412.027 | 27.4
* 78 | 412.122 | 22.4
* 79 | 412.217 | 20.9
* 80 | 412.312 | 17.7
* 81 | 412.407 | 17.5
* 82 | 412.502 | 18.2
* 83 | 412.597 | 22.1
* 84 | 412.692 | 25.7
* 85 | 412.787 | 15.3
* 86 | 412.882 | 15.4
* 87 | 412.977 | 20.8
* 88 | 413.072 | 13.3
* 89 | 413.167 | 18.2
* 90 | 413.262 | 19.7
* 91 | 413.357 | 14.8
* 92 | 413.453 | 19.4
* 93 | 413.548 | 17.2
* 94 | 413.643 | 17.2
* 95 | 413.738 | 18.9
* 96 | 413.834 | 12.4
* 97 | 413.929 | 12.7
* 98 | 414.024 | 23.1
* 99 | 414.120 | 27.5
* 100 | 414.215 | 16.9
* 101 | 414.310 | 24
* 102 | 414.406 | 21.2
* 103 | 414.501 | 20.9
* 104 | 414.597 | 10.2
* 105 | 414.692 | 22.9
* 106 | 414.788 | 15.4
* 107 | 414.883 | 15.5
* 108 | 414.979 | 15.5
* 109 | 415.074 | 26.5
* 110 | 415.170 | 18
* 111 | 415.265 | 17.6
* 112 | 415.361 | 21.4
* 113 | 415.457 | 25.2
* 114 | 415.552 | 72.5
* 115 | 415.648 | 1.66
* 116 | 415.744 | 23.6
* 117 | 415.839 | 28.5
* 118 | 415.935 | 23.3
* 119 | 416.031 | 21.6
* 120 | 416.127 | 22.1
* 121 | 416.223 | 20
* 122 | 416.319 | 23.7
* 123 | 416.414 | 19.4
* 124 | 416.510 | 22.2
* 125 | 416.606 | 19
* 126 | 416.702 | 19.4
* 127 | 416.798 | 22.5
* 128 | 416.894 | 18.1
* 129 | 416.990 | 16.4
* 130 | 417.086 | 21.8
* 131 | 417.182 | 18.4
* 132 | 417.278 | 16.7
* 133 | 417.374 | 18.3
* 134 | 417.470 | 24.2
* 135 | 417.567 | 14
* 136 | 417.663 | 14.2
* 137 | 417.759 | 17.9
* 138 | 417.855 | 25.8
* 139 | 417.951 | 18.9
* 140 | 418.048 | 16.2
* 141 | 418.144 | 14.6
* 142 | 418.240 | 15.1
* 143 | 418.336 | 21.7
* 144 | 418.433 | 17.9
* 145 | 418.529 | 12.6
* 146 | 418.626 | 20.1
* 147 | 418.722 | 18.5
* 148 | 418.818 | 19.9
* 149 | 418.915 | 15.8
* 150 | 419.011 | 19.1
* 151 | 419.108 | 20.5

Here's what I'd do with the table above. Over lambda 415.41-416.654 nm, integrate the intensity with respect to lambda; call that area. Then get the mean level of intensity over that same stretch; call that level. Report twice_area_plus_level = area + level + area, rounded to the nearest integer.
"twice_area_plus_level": 87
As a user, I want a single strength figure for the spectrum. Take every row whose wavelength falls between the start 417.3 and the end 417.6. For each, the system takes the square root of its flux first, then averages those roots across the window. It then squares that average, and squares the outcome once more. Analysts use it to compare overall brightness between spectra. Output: 346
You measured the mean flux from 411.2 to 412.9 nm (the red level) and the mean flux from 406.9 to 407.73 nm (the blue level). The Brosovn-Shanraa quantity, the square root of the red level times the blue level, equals 20.0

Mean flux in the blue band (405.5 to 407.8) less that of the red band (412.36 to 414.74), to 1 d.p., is 1.4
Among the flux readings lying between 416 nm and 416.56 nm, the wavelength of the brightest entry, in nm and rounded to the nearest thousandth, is 416.319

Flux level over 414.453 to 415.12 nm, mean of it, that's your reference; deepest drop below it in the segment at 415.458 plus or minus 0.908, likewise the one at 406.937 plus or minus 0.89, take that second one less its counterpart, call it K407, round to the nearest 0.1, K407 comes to -11.8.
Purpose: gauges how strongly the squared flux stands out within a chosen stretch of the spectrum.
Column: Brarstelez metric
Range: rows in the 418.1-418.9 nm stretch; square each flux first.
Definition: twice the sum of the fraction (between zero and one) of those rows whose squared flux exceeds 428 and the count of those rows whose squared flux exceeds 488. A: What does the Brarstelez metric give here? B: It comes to 0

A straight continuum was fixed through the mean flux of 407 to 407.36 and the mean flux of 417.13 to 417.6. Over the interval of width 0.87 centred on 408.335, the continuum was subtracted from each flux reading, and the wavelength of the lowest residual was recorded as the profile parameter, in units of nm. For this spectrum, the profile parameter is 407.968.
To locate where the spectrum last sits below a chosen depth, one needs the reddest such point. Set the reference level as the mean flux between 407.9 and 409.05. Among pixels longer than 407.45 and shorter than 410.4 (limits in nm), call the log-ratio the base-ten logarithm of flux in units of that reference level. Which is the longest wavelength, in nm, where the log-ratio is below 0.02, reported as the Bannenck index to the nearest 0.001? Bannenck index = 410.323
